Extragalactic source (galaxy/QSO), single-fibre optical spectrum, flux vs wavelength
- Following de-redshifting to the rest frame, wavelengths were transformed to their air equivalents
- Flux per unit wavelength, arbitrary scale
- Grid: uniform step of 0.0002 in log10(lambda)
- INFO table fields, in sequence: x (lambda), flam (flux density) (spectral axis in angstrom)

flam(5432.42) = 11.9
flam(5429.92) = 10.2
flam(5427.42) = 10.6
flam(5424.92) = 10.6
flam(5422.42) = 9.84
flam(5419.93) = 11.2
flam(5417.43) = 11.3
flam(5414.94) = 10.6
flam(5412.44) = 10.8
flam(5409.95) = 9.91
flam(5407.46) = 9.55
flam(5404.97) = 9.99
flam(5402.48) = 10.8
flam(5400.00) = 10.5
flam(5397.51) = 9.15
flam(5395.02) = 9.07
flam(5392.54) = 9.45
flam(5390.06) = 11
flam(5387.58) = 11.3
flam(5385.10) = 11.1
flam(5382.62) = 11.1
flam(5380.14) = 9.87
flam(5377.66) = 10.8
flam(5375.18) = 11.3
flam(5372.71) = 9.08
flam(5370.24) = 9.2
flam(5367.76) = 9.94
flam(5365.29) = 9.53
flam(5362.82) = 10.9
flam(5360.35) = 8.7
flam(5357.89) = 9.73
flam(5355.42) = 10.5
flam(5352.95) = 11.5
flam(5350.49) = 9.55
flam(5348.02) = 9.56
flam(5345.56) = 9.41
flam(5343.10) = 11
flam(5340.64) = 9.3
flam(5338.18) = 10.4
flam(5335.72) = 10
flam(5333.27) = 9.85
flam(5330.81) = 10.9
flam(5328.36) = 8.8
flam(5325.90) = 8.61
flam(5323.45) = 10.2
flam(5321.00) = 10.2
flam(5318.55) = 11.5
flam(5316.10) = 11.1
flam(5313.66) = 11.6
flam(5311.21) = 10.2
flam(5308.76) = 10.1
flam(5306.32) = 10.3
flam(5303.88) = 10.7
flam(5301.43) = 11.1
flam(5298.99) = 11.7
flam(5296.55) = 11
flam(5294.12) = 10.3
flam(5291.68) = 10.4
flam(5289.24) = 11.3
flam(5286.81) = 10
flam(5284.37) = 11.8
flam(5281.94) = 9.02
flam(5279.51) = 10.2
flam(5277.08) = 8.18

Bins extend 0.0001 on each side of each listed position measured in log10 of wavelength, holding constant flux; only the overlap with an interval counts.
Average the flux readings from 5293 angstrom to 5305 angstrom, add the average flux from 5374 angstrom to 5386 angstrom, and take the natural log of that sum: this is 3.08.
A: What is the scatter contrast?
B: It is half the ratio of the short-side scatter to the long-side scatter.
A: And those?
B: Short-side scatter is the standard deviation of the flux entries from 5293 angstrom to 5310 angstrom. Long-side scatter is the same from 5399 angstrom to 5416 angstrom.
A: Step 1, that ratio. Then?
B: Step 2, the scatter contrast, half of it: 0.58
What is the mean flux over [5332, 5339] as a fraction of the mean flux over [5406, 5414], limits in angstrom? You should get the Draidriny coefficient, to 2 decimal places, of 1.00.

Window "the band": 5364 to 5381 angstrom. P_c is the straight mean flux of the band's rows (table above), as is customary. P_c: 10.0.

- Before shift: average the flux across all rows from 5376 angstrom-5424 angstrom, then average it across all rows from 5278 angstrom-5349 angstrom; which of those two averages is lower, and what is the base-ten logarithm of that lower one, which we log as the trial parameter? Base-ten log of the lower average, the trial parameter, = 1.02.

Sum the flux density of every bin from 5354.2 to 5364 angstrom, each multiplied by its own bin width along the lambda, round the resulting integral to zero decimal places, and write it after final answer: 98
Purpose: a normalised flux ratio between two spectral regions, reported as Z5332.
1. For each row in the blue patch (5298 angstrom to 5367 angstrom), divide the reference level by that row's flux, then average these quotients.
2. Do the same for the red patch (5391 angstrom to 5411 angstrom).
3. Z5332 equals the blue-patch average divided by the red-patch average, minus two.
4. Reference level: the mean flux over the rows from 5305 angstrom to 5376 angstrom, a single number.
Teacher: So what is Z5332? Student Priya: -1.04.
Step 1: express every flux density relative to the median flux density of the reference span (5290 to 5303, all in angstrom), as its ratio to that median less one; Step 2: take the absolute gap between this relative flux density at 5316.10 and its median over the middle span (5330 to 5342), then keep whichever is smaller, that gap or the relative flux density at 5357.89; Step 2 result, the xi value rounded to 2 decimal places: -0.12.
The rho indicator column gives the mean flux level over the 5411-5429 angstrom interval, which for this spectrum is 10.7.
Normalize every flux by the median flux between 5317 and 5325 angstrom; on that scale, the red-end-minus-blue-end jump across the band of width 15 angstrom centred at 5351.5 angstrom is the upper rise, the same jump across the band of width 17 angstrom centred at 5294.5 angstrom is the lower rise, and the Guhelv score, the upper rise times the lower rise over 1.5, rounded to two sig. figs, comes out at 0.0023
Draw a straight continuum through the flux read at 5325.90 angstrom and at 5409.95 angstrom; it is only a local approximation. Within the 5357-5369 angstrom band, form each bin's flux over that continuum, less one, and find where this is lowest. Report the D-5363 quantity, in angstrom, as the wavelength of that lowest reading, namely 5360.35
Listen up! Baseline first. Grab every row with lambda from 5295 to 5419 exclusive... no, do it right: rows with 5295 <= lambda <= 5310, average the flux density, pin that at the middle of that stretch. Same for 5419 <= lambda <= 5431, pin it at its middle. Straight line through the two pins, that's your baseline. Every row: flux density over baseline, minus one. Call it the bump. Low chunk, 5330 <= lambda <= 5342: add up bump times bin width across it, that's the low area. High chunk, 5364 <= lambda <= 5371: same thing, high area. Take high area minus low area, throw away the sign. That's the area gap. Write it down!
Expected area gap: 0.0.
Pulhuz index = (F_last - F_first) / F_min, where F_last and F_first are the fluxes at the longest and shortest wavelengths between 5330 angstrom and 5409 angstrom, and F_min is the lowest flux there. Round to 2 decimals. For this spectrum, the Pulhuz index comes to -0.16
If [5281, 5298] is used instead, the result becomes 0.22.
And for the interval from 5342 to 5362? -0.26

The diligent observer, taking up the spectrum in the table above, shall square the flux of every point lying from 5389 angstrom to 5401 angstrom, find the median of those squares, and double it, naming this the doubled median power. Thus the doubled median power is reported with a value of 179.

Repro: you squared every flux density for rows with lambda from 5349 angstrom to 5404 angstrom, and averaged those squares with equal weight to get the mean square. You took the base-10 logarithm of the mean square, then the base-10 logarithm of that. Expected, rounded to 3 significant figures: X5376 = 0.305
